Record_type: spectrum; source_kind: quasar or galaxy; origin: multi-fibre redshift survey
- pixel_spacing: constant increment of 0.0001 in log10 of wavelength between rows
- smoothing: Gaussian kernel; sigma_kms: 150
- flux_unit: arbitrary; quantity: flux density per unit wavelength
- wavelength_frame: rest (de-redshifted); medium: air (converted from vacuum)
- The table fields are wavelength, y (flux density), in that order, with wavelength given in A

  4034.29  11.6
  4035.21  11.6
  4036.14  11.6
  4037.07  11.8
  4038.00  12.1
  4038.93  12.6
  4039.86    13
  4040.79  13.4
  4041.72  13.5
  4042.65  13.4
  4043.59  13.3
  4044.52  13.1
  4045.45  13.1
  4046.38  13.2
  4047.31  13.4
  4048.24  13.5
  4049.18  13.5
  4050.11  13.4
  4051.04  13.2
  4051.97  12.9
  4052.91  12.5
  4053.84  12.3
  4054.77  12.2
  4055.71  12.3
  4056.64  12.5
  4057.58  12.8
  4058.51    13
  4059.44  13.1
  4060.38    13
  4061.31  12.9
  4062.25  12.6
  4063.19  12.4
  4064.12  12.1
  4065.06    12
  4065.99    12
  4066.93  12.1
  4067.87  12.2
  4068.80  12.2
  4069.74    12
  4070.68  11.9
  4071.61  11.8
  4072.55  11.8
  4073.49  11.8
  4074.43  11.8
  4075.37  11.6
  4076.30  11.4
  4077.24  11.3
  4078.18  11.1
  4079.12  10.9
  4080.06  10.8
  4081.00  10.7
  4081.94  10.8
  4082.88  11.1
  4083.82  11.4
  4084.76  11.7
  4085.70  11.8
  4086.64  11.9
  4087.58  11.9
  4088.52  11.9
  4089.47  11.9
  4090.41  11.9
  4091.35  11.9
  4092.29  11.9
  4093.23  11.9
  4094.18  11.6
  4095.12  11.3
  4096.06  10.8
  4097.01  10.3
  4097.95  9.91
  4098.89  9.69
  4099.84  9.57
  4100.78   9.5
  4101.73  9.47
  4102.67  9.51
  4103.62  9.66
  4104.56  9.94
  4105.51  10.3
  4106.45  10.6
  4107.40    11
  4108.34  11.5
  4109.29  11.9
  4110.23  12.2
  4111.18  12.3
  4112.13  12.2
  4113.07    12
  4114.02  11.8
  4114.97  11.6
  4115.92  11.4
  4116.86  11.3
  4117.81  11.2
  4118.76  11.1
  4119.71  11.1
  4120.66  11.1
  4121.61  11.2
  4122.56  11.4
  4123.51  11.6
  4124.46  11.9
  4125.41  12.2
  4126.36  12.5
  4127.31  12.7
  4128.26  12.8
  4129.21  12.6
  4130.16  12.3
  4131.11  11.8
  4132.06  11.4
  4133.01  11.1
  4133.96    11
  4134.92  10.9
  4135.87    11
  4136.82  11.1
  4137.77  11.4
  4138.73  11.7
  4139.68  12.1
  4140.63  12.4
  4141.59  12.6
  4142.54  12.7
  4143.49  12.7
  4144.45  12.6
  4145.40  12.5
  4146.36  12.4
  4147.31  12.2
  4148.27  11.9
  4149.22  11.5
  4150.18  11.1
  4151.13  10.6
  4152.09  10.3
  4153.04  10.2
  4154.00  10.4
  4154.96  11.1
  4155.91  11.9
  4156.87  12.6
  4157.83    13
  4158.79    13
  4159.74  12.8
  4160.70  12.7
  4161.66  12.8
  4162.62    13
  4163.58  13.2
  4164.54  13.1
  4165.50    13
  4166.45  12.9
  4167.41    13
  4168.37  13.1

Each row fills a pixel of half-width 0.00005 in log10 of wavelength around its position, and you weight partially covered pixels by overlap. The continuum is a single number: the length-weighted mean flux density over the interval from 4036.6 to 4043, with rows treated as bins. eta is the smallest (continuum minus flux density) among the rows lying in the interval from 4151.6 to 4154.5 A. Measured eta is 2.42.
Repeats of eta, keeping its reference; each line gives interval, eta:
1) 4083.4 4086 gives 1.02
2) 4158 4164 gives -0.38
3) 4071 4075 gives 1.02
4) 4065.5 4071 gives 0.62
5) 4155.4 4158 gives -0.18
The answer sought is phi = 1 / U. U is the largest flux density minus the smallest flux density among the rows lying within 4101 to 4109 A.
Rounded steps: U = 2.0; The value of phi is 0.49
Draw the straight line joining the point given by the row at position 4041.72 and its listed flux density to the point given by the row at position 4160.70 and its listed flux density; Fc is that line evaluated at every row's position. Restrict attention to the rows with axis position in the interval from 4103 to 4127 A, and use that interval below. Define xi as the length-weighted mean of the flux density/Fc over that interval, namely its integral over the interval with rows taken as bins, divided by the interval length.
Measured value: 0.876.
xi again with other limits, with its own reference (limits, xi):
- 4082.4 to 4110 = 0.835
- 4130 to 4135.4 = 0.882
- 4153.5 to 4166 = 0.984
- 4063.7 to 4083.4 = 0.872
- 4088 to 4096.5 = 0.888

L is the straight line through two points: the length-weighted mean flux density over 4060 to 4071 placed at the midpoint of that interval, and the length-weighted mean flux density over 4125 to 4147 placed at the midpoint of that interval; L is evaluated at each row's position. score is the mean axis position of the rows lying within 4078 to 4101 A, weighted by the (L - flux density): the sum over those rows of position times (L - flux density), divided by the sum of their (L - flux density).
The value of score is 4091.4 A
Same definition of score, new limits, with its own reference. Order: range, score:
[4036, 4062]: 4049.9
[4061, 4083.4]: 4078.5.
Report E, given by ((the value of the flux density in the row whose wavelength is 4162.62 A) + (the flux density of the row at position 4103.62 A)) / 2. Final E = 11.3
